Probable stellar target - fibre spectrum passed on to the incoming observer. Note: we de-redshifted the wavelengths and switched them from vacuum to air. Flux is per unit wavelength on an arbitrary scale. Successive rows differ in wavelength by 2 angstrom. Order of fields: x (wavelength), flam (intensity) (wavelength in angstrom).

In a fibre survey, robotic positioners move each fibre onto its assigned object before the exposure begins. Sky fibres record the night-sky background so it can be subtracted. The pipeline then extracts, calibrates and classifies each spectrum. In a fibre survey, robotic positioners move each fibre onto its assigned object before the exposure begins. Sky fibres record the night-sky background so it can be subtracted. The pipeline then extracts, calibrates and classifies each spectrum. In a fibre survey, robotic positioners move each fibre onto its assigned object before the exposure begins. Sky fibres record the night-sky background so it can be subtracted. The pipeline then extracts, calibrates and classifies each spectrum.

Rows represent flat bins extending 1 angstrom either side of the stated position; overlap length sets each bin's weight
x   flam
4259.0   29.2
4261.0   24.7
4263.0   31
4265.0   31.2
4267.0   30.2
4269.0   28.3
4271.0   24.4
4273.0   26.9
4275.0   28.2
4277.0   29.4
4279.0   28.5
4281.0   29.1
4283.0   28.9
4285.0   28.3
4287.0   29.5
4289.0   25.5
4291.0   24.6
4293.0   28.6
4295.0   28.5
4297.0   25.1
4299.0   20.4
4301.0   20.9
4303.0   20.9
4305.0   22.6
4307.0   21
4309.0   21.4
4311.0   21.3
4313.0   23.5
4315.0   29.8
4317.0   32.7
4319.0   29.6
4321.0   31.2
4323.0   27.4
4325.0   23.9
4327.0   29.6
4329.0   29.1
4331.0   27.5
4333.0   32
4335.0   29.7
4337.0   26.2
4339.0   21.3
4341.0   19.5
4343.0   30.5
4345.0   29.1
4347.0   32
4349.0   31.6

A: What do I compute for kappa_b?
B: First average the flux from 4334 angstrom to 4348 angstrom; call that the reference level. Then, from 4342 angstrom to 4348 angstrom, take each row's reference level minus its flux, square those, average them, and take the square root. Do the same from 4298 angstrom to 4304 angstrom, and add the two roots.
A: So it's 10.0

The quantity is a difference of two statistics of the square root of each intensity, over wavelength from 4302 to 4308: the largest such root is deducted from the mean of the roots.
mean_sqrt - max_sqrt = -0.12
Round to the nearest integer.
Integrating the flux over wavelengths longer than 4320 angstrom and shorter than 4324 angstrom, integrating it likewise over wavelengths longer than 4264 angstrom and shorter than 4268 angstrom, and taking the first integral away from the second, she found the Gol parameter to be 6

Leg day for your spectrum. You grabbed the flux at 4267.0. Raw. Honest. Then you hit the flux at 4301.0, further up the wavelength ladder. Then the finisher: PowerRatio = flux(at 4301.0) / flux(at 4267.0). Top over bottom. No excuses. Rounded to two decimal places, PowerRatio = 0.69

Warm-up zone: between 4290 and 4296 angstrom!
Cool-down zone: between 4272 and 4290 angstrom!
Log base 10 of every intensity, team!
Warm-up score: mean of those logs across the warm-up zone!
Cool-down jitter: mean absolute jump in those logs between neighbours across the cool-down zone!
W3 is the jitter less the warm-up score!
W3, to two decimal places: -1.41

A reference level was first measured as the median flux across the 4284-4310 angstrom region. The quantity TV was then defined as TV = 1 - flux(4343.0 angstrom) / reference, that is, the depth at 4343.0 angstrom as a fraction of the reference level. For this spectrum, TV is -0.24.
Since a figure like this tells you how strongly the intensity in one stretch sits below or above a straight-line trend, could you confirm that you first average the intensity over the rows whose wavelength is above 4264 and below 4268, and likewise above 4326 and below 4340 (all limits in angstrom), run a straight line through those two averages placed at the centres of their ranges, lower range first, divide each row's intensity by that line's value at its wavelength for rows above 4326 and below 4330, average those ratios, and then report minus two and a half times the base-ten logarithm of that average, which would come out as -0.046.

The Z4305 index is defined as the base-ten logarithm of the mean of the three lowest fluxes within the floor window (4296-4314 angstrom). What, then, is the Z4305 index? 1.32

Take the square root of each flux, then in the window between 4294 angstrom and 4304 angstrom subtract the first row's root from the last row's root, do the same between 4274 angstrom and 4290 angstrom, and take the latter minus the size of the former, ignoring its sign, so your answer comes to -1.0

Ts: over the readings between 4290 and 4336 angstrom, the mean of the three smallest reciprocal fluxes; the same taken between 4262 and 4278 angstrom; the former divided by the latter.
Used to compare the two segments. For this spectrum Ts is 0.964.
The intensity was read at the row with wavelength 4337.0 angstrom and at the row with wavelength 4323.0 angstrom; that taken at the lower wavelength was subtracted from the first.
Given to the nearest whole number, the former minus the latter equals -1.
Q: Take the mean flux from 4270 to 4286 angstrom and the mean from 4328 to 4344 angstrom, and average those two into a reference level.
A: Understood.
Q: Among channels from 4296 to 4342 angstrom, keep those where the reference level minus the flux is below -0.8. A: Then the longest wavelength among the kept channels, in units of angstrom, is 4335.0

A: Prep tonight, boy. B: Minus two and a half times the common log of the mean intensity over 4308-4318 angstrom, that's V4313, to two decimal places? -3.53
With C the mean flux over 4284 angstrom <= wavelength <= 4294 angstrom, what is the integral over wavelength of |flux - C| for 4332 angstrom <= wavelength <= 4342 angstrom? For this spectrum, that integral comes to 44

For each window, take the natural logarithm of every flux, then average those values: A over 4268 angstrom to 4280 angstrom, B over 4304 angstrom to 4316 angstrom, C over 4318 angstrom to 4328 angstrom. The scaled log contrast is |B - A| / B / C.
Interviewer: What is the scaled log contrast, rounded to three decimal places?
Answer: 0.017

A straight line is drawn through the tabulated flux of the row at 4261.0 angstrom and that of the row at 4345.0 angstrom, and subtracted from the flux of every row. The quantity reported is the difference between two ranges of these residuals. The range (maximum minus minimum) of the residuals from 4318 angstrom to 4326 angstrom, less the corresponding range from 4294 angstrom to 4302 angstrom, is -1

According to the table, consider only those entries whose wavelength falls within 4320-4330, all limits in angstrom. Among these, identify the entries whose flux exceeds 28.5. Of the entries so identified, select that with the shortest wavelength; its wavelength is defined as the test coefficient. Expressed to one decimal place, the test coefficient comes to 4321.0 angstrom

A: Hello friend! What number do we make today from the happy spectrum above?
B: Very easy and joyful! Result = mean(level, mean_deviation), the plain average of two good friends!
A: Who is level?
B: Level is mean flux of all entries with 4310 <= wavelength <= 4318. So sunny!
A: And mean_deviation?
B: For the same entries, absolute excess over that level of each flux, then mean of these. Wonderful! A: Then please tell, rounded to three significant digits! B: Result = 15.6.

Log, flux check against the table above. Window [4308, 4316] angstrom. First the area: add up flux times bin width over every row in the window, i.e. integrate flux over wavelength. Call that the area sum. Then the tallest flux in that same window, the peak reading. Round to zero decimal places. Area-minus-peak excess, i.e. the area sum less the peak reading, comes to 162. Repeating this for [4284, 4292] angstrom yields 186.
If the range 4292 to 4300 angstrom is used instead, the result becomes 177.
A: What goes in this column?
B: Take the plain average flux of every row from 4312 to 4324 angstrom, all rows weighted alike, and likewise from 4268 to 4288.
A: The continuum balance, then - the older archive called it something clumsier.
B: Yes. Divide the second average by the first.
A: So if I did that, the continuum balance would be 0.97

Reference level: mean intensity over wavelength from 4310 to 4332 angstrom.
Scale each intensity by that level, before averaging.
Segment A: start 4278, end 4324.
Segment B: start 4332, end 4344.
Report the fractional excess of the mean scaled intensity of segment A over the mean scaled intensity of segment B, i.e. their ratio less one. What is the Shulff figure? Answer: -0.02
